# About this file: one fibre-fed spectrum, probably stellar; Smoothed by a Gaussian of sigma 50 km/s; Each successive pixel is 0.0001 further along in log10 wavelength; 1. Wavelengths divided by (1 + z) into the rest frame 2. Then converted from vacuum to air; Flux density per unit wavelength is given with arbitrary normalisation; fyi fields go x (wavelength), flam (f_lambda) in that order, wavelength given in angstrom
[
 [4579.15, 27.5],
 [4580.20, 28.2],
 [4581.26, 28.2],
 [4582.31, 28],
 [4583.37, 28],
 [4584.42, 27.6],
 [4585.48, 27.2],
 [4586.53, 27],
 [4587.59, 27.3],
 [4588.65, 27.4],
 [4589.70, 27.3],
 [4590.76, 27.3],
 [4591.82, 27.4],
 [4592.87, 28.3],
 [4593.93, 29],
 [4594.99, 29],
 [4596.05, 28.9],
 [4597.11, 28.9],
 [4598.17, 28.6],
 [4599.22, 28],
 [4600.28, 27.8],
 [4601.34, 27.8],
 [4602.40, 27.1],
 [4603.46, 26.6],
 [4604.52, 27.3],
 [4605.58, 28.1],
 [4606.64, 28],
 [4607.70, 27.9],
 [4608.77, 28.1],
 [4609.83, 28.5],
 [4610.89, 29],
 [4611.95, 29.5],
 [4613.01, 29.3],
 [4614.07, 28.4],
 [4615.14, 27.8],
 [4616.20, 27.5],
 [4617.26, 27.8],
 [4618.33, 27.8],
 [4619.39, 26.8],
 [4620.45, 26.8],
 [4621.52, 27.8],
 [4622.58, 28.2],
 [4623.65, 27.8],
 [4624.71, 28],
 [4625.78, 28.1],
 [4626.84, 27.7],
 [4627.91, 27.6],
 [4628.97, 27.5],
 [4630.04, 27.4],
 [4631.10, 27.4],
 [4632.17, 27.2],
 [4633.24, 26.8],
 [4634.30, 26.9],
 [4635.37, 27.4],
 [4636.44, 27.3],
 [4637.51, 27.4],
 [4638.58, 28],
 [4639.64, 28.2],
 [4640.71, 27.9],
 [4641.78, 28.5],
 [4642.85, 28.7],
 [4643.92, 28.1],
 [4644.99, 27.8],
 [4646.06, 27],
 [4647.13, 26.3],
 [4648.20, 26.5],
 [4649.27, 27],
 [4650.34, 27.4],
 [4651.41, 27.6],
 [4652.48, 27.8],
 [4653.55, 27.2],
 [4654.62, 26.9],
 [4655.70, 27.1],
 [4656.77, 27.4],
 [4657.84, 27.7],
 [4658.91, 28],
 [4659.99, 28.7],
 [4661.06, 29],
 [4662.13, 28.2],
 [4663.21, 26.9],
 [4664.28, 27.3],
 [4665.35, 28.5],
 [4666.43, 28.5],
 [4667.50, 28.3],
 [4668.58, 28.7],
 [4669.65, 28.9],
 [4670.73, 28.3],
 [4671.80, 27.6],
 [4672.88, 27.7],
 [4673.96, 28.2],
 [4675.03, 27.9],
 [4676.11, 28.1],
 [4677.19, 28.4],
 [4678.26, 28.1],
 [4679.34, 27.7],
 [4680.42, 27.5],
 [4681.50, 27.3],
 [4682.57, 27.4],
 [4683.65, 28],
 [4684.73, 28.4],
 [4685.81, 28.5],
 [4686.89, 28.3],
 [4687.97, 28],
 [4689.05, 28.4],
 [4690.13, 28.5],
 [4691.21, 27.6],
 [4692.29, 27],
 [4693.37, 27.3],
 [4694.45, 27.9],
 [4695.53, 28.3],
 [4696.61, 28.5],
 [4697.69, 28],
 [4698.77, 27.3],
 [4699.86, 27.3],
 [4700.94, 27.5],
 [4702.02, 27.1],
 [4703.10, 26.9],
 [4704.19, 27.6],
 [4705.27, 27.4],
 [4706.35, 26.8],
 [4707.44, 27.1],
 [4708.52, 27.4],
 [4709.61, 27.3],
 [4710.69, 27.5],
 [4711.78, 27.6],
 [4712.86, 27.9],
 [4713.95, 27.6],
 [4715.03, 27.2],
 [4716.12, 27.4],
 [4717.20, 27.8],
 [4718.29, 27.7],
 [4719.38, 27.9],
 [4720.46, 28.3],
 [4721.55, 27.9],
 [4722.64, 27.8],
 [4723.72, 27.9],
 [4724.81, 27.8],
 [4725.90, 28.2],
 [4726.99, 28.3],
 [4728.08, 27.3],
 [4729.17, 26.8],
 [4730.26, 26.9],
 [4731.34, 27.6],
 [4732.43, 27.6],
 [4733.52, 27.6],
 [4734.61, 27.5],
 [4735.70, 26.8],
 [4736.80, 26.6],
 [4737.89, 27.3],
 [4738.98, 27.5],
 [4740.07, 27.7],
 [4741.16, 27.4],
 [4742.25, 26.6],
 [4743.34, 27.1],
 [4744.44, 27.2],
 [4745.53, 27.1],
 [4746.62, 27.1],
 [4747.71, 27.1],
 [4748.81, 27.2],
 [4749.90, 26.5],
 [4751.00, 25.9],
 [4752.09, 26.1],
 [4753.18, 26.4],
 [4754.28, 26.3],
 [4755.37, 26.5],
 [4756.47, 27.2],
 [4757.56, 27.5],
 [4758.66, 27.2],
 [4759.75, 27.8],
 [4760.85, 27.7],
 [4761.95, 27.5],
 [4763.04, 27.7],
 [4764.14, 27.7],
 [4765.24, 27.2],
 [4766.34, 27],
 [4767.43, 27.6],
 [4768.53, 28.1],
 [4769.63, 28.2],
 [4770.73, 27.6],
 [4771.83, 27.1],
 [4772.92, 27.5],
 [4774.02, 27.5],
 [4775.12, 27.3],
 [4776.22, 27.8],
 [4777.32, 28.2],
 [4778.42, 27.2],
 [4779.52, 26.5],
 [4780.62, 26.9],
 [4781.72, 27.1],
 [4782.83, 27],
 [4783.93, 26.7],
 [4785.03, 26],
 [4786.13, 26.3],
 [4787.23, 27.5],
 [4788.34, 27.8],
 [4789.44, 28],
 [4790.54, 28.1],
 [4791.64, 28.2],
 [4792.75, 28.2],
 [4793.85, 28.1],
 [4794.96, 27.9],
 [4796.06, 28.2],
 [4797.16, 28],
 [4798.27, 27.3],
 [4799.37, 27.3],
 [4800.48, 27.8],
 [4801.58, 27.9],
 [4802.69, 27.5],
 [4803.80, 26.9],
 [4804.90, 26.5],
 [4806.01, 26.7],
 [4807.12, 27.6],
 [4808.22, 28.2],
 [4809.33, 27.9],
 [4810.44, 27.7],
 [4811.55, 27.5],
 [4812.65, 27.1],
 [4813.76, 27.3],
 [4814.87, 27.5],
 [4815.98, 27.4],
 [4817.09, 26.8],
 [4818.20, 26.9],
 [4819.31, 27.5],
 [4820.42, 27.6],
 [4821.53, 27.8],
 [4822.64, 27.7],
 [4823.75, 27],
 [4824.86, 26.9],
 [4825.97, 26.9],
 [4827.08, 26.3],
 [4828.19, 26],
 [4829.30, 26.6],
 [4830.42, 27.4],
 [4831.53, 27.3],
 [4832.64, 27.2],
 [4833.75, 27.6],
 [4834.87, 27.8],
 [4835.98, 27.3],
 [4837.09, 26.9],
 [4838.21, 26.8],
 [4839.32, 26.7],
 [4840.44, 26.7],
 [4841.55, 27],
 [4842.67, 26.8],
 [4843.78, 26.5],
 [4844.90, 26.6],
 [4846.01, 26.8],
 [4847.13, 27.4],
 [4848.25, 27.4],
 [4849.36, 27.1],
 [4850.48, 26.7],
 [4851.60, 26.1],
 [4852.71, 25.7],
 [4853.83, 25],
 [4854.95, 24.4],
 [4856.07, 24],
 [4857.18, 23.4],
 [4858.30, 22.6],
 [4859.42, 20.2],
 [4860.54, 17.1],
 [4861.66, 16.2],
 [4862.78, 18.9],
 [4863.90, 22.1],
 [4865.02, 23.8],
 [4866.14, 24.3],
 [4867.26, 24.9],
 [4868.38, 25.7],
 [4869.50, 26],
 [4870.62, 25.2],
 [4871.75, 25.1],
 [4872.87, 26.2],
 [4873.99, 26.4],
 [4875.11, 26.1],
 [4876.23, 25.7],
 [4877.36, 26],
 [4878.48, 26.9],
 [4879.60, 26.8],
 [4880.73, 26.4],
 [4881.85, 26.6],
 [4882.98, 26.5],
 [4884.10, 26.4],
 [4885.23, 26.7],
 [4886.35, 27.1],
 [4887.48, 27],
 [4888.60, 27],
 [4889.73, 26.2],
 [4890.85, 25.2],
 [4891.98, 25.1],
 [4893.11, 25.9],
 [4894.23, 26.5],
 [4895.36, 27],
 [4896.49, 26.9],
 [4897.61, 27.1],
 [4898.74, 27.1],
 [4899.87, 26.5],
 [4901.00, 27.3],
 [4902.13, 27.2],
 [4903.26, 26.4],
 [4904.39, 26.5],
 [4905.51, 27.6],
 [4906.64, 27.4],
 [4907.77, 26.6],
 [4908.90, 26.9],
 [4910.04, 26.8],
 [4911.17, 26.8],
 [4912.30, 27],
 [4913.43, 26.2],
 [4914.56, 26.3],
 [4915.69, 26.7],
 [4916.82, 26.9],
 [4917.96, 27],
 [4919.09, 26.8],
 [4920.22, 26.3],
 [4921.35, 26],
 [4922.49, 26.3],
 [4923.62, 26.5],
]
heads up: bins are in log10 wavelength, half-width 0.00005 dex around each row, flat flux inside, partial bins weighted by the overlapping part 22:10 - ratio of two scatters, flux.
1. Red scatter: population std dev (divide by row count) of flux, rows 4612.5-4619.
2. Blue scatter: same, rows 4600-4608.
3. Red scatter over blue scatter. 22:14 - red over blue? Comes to 1.2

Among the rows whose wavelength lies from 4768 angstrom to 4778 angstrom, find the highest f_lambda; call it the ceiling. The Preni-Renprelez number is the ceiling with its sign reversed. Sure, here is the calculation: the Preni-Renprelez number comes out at -28.2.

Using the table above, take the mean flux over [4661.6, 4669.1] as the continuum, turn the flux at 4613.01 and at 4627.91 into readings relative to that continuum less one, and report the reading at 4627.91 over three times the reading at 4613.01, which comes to -0.1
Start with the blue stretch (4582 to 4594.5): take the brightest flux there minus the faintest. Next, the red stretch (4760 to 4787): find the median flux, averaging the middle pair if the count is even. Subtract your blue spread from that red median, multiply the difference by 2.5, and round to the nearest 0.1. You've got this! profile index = 63.5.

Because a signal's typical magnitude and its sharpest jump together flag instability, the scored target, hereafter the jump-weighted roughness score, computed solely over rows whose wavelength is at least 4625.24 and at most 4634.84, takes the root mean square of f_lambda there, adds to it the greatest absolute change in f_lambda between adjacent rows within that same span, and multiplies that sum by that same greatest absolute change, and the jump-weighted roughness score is 11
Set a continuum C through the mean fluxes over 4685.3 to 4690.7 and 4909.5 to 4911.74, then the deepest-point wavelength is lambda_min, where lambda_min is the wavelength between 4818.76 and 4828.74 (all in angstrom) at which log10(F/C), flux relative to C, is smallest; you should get 4828.19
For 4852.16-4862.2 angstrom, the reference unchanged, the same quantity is 4861.66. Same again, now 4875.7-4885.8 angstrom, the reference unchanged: 4876.23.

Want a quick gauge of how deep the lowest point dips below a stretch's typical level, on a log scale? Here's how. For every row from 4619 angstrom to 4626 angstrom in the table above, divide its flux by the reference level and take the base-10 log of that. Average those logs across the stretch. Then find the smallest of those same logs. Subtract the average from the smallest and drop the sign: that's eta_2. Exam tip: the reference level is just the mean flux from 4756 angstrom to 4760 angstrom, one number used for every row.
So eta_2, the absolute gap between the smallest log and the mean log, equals 0.013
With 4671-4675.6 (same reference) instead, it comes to 0.004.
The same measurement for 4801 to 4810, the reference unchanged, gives 0.014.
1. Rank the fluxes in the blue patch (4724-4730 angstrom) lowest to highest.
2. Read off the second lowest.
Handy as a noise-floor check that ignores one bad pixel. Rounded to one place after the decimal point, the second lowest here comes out 27.3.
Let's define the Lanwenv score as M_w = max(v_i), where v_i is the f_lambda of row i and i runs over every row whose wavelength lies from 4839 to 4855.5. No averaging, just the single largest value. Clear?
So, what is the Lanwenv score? 27.4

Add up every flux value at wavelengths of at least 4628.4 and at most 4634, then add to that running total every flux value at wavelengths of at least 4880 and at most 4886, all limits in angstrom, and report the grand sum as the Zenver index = 269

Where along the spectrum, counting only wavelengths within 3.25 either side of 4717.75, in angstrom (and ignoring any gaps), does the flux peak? 4720.46 angstrom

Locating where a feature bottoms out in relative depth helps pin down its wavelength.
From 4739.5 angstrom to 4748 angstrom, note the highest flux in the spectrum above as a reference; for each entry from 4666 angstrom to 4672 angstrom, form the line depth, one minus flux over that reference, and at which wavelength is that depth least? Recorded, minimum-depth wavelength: 4669.65 angstrom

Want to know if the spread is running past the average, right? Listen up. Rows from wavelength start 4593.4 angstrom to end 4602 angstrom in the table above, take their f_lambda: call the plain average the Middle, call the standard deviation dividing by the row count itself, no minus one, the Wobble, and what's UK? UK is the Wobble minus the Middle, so -28.0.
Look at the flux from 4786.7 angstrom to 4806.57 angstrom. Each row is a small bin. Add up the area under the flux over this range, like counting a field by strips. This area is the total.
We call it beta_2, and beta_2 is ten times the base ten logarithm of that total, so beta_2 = 27.4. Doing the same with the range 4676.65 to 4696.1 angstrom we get 27.3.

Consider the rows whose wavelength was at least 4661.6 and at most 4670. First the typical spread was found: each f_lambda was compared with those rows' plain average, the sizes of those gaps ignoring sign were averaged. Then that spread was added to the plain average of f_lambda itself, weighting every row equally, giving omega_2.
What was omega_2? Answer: 28.7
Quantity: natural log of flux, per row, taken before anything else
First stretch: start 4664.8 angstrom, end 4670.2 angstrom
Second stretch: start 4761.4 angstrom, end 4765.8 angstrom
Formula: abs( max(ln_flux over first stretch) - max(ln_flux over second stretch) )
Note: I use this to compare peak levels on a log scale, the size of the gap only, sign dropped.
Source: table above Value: 0.042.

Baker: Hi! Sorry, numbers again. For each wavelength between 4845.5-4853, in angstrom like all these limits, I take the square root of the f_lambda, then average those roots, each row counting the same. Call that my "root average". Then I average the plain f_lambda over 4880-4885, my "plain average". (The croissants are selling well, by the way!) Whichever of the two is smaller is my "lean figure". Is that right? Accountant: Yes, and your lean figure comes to 5.17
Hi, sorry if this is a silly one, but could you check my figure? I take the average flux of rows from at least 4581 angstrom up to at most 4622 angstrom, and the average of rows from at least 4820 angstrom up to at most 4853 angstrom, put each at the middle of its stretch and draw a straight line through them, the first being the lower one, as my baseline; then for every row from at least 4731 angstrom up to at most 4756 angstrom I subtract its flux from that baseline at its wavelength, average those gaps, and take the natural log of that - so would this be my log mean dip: -1.0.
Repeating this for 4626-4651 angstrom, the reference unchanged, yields -1.2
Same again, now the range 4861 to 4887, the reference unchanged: 0.6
